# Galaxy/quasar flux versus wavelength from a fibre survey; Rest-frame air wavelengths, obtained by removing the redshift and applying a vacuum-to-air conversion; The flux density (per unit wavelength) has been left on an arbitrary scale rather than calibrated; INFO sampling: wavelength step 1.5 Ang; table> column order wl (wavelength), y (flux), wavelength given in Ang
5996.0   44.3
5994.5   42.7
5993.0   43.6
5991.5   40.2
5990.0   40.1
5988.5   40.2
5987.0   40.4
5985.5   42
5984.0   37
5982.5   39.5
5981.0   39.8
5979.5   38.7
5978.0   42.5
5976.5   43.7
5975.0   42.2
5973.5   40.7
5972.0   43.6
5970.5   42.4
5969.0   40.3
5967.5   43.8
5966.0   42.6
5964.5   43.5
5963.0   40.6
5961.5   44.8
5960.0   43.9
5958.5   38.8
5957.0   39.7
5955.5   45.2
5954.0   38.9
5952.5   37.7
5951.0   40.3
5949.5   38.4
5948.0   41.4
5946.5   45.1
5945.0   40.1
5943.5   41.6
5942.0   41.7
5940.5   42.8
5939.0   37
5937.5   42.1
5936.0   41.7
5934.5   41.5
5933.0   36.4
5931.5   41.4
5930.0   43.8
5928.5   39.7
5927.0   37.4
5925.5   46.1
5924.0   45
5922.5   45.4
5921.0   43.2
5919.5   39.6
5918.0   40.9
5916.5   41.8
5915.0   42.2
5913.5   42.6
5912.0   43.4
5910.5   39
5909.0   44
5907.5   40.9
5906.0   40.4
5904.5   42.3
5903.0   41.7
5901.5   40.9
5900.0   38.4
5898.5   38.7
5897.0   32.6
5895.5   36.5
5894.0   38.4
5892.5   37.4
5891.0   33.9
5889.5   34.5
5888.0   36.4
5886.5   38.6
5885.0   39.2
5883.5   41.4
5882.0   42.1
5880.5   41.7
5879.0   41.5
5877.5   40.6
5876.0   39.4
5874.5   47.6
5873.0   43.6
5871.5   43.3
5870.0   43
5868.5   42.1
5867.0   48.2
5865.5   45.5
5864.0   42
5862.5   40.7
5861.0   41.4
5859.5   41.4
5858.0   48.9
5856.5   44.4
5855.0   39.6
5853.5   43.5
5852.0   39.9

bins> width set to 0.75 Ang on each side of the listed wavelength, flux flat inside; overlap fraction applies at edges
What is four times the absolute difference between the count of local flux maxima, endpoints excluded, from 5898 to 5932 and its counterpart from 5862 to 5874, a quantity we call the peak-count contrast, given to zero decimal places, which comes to 20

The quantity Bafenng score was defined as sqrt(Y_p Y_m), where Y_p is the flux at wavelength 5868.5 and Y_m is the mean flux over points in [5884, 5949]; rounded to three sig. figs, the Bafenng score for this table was 41.2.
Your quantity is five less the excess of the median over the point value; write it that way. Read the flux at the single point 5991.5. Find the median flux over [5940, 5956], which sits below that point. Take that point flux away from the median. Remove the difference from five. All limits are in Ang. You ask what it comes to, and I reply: 4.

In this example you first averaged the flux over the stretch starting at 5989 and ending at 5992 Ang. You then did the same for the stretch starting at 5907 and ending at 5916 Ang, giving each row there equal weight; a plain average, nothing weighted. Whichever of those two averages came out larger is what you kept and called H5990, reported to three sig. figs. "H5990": 42.0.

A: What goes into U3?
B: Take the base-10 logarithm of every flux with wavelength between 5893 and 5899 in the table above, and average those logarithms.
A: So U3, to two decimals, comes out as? 1.56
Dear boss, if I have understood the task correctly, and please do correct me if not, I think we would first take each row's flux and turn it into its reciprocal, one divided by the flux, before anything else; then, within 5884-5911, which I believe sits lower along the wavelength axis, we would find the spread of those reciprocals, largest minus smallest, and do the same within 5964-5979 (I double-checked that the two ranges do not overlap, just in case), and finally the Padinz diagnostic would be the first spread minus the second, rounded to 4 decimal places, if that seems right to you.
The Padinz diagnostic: 0.0060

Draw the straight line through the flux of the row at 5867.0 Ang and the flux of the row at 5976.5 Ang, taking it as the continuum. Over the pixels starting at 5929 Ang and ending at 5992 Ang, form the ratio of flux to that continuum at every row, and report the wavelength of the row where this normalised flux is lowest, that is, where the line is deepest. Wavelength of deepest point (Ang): 5933.0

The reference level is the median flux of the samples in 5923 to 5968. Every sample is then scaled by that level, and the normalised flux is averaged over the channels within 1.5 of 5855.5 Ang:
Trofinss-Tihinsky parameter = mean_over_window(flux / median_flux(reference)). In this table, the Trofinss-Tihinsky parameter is 1.01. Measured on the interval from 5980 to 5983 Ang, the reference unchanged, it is 0.95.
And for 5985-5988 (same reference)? 0.99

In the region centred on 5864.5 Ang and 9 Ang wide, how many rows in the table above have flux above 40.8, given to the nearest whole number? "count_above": 5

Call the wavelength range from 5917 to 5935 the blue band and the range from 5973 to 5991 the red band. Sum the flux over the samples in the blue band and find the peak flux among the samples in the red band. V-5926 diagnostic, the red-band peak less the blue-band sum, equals -457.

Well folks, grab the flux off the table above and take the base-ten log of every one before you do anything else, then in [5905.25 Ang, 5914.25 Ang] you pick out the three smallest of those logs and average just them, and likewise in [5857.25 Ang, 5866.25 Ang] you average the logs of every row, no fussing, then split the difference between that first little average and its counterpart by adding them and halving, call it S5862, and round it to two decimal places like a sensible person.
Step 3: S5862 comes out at 1.62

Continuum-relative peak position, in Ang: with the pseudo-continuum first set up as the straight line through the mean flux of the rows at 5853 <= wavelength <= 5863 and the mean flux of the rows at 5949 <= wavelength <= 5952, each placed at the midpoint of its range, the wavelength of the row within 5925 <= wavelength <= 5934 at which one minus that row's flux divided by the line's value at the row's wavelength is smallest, 5925.5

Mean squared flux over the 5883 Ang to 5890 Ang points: 1451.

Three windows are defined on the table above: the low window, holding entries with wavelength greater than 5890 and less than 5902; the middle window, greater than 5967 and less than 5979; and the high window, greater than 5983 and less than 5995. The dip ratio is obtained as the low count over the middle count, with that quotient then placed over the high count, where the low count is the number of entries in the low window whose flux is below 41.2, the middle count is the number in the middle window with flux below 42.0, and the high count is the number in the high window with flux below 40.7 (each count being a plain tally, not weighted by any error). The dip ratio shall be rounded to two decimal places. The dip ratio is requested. 0.80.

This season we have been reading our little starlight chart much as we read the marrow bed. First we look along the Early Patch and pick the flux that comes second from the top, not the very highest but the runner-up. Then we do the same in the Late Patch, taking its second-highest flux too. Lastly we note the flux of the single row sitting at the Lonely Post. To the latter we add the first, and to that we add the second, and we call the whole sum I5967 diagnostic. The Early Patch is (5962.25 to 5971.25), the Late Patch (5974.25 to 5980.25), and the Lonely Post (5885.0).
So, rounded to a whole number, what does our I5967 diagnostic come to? 125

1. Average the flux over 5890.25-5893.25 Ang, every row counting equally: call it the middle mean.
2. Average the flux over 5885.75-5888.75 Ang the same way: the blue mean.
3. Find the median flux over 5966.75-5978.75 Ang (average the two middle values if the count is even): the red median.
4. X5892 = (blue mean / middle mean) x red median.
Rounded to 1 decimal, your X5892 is 44.7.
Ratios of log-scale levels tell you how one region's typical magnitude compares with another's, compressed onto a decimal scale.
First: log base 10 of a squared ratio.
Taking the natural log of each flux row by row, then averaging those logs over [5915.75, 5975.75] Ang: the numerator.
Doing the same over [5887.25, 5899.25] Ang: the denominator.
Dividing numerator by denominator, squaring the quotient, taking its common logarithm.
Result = 0.034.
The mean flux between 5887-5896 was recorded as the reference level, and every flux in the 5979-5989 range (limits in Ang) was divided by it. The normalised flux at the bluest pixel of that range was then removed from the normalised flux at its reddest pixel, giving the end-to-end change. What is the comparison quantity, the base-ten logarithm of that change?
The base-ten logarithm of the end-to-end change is -1.38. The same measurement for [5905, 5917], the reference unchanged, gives -1.41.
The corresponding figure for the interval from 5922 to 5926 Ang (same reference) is -1.71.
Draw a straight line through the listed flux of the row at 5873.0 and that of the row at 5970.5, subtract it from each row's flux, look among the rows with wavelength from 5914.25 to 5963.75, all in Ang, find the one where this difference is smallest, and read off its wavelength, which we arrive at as 5933.0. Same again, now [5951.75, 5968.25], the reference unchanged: 5952.5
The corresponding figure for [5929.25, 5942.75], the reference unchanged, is 5933.0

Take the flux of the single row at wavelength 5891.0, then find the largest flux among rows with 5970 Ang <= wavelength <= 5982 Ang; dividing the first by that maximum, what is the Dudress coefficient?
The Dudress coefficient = 0.776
